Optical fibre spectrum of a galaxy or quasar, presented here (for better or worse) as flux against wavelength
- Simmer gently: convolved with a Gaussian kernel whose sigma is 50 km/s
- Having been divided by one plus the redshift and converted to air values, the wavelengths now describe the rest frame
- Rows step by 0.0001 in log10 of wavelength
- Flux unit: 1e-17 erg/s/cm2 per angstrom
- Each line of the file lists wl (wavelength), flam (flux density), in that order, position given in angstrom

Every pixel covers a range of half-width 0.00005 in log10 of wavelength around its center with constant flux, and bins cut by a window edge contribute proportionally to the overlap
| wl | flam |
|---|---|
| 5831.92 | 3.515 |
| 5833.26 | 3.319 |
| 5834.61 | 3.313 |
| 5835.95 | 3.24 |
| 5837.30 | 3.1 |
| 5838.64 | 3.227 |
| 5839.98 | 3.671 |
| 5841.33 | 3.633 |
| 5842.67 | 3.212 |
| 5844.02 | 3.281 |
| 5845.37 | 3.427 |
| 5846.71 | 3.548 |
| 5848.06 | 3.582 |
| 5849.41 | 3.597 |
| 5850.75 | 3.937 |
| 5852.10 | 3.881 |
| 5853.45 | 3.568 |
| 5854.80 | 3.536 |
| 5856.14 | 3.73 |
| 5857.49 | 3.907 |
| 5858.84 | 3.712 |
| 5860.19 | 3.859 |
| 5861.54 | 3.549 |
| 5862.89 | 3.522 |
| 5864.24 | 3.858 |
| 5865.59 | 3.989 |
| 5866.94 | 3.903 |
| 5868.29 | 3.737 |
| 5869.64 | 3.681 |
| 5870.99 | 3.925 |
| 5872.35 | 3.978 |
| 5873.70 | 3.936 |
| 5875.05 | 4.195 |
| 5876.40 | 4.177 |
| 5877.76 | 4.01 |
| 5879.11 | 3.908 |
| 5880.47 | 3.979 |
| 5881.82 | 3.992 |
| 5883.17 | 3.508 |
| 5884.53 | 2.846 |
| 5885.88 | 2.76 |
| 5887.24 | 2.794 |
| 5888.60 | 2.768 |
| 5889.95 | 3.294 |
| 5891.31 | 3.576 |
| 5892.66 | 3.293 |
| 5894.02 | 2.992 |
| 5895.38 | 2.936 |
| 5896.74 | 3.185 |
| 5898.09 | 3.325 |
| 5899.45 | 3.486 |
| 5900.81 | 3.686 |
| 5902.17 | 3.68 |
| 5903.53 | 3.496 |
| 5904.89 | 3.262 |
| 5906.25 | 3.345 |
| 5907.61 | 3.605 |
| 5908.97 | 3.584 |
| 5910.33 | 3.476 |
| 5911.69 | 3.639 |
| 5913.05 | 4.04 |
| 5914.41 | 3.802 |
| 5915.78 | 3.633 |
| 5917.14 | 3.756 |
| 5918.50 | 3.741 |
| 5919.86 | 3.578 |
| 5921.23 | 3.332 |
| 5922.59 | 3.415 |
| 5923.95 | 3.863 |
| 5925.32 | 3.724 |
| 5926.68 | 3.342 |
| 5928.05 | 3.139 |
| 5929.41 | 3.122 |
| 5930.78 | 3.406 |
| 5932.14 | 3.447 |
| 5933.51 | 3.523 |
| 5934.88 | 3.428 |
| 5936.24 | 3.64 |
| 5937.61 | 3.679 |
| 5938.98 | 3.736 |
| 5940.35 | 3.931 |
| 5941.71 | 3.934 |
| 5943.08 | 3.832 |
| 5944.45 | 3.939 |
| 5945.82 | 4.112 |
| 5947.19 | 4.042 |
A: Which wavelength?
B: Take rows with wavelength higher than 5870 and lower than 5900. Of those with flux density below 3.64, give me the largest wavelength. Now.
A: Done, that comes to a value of 5899.45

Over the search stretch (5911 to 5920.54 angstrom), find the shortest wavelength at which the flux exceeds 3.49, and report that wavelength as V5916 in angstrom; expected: 5911.69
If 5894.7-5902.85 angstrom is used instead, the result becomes 5900.81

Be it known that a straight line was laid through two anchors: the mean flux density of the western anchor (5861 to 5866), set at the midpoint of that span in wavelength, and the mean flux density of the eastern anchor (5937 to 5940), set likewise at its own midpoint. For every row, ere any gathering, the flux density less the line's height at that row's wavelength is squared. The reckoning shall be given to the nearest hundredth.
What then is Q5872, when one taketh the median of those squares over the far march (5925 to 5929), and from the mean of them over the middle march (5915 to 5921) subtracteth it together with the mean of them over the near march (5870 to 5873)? -0.18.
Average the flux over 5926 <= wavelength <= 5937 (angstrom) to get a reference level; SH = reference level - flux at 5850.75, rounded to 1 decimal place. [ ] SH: -0.6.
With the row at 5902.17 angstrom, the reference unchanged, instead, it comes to -0.3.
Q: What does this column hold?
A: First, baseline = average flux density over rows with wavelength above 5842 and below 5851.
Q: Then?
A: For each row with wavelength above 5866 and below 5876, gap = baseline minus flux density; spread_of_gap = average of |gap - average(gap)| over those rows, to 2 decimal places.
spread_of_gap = 0.12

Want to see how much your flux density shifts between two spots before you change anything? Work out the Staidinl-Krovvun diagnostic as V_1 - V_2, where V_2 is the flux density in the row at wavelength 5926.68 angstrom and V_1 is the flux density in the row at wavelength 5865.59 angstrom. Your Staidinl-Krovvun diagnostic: 0.6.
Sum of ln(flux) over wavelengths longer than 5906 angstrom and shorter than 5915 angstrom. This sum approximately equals 9.0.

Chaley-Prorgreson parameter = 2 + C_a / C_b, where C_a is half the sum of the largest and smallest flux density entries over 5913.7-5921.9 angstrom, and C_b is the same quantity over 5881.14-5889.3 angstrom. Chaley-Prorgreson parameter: 3.06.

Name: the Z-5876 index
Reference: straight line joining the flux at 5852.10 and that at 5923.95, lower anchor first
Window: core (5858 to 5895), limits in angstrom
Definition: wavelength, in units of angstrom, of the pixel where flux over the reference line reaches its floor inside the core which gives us 5885.88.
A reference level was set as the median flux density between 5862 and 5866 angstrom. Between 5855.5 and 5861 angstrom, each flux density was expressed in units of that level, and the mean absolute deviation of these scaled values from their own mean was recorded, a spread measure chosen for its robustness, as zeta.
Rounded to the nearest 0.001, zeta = 0.021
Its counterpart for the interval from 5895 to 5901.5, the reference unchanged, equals 0.055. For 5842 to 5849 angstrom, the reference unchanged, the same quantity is 0.034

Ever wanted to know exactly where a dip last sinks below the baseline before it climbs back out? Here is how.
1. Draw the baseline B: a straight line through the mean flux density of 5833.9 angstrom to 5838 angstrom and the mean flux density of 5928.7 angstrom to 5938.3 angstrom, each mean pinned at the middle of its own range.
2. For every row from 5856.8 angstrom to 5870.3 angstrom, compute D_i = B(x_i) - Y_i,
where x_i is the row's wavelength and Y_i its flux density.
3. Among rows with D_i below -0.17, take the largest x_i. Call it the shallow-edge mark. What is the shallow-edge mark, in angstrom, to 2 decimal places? 5869.64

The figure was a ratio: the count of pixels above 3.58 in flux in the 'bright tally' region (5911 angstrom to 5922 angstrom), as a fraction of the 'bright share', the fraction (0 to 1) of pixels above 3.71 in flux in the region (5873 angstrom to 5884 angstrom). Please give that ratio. 7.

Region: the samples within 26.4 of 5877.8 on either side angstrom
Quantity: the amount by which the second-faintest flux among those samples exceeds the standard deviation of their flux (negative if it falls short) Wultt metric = 2.4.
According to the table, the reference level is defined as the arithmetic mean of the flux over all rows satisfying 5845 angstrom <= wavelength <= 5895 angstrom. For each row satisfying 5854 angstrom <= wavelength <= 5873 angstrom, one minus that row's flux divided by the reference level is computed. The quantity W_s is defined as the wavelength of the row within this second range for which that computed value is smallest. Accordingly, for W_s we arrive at 5865.59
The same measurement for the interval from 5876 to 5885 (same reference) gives 5876.40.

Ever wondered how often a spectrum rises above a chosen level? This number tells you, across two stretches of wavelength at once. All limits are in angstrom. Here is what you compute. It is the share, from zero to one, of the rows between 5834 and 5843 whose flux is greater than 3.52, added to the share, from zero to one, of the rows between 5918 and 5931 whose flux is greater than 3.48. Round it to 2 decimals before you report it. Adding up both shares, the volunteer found 0.69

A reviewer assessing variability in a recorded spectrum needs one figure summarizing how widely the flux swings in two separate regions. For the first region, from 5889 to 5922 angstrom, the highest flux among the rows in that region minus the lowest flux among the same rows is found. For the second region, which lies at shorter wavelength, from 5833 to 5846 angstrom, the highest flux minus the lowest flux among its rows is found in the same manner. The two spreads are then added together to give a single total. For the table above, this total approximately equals 1.7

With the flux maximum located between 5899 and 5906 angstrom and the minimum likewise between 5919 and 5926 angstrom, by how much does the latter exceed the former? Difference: -0.4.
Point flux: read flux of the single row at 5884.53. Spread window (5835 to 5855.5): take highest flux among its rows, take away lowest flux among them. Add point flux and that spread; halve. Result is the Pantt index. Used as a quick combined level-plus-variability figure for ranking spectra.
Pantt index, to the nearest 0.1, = 1.8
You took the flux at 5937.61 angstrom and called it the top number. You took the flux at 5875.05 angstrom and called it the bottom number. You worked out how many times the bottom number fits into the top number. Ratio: 0.88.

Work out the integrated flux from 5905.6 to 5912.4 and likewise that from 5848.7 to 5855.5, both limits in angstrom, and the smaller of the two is 24.0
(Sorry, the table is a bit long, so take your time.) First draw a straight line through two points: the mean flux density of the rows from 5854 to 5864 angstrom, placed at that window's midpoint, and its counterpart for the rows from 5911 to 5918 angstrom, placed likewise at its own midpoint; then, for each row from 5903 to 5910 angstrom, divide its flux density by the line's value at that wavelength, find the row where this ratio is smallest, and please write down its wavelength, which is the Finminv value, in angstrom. 5904.89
